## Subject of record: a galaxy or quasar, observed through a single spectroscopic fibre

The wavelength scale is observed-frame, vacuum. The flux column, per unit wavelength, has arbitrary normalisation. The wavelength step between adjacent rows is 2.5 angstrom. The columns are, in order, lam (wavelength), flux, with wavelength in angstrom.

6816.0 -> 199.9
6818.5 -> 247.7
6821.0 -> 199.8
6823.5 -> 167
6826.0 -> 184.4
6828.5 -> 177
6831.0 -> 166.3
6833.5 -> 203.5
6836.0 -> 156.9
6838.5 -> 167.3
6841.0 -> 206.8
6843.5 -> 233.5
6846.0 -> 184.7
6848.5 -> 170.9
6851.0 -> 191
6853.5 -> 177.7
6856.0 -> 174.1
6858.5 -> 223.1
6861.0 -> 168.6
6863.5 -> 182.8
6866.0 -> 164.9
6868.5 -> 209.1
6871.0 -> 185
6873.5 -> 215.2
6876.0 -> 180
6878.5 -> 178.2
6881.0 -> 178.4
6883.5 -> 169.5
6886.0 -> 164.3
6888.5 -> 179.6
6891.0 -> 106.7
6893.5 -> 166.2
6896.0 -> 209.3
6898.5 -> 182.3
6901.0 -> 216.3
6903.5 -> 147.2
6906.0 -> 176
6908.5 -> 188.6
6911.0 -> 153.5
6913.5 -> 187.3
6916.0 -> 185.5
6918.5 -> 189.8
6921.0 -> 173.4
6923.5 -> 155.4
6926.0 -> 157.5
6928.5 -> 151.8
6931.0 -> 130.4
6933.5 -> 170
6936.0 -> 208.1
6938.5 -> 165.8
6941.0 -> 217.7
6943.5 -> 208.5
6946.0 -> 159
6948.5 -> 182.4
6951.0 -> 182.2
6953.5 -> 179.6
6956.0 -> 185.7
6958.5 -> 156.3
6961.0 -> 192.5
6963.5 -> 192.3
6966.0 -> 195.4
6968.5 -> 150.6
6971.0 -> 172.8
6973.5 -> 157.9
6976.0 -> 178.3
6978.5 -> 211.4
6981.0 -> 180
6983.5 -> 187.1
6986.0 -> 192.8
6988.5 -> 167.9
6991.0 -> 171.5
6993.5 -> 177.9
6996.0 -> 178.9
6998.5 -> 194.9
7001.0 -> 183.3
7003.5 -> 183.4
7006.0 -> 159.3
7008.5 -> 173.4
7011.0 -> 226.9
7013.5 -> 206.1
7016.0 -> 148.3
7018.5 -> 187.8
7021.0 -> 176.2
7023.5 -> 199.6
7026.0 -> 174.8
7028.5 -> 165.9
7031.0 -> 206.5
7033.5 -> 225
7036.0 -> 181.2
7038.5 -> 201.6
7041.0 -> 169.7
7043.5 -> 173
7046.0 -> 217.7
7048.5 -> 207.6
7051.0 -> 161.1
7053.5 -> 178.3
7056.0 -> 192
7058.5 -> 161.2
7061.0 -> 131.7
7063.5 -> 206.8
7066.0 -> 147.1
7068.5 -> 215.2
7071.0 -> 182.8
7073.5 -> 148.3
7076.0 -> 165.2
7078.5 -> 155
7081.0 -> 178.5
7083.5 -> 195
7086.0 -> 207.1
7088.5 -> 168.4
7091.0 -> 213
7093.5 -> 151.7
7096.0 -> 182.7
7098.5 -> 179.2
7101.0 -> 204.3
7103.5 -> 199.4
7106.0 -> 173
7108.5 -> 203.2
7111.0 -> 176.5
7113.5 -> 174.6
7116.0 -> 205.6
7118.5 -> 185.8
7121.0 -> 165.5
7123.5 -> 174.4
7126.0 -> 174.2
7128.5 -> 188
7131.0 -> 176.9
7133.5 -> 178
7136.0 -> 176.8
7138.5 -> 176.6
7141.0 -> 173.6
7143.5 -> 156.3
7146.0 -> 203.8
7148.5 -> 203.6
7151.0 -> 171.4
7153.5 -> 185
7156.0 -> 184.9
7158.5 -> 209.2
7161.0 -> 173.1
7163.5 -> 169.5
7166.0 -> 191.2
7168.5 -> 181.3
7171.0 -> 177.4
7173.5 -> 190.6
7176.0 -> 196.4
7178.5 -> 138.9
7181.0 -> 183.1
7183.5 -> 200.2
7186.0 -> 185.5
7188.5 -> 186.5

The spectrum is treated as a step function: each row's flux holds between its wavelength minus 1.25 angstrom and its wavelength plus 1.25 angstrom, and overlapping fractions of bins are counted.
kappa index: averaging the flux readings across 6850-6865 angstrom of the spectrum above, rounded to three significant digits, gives 186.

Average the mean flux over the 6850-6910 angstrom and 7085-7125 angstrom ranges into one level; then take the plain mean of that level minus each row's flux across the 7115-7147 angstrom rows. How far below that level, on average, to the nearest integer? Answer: 3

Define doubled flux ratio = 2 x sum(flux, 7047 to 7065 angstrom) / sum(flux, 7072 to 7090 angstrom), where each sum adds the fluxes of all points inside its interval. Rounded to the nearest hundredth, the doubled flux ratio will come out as 2.03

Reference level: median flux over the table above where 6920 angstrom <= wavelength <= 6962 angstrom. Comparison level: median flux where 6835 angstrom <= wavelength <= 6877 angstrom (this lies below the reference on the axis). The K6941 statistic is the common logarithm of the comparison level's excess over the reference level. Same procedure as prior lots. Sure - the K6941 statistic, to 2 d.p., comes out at 0.97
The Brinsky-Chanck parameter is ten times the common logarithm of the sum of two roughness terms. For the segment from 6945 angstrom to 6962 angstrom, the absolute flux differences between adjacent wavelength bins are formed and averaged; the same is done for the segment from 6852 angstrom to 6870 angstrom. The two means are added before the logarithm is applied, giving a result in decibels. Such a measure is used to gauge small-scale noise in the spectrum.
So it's 16.7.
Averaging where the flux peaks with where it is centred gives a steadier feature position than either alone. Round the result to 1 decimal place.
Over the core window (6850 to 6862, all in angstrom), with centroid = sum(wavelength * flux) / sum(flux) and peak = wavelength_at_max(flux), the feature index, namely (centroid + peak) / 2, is 6857.3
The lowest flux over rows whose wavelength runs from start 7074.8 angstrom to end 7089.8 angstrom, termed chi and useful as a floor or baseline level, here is 155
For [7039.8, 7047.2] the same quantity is 169.7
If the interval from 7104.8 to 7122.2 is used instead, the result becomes 165.5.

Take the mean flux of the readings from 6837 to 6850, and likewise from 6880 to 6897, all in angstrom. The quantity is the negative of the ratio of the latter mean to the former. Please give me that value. -0.87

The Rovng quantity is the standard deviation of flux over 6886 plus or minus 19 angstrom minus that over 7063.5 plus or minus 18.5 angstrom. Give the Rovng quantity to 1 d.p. 1.5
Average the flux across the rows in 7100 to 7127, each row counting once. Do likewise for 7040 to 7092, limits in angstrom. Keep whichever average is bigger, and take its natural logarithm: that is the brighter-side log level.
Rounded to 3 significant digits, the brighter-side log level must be 5.22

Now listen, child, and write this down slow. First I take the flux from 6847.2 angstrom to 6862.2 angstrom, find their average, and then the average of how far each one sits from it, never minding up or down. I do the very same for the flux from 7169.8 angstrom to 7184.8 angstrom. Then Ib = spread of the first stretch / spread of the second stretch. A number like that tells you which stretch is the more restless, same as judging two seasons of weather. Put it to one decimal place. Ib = 1.0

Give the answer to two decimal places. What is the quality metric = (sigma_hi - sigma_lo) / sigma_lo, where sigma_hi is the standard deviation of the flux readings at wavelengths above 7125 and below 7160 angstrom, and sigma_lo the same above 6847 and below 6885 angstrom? -0.18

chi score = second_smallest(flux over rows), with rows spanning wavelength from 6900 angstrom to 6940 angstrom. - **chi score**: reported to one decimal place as 147.2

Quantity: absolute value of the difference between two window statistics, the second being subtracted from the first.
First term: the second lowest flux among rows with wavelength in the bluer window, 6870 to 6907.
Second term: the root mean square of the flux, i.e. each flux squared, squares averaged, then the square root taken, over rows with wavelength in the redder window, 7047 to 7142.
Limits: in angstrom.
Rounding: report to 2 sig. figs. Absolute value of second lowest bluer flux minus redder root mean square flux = 34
